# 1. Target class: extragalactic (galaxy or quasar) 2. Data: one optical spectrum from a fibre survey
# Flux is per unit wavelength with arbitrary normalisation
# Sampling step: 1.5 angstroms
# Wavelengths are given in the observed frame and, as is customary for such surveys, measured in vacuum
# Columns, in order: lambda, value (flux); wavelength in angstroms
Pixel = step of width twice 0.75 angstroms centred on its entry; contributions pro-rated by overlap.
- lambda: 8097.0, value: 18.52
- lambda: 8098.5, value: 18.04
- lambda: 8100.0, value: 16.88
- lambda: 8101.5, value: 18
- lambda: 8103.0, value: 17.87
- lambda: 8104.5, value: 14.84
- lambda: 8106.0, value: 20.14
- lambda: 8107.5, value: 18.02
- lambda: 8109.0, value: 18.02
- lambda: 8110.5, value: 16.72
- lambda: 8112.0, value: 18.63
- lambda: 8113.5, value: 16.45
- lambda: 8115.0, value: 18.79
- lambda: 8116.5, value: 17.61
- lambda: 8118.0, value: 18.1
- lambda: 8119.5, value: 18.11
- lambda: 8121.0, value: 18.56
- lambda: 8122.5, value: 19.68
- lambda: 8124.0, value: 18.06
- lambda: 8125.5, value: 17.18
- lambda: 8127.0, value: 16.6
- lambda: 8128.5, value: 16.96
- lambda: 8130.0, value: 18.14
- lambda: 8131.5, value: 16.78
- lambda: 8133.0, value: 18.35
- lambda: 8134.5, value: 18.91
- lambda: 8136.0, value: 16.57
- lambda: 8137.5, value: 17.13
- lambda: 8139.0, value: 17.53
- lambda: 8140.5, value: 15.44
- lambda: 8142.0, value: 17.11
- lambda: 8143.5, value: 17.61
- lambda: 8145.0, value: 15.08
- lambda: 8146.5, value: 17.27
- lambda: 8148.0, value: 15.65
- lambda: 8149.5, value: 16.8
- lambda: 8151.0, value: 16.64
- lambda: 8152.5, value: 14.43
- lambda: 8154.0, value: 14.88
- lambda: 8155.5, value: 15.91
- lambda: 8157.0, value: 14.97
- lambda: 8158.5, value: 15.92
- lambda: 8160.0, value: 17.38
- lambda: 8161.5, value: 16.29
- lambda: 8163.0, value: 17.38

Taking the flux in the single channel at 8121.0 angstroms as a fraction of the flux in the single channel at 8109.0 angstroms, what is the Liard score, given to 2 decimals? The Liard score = 1.03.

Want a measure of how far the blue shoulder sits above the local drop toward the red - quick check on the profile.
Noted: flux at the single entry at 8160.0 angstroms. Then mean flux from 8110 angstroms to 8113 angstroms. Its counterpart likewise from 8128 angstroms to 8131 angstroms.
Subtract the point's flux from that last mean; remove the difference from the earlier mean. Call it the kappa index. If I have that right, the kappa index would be 17.5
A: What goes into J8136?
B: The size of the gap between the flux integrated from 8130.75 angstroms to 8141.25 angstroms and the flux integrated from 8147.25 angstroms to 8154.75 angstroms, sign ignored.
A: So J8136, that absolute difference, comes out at 63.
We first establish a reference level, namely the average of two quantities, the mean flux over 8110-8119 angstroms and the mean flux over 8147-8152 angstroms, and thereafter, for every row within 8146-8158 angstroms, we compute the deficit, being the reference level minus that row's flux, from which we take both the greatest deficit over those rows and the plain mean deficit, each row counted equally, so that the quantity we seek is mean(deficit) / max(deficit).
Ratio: 0.5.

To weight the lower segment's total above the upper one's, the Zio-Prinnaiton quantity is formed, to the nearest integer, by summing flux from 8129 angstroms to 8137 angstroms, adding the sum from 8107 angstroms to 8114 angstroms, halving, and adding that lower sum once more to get 176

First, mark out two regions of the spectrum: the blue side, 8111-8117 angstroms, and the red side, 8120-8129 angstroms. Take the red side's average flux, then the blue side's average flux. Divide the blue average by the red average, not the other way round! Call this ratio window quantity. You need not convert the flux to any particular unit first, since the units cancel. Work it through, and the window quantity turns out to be 1.00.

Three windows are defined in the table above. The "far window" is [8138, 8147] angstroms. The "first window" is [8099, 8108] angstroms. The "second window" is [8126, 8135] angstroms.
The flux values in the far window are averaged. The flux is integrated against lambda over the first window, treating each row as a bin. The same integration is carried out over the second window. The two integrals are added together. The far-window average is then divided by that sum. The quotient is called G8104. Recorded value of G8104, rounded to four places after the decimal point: 0.0526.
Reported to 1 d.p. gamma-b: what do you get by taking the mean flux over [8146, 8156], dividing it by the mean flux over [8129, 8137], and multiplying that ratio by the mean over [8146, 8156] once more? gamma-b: 14.3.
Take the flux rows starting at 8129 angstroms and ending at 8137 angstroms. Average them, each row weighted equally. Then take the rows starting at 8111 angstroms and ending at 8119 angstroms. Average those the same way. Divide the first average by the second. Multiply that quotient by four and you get 4.0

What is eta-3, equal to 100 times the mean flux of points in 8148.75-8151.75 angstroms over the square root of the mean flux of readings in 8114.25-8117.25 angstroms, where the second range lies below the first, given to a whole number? 392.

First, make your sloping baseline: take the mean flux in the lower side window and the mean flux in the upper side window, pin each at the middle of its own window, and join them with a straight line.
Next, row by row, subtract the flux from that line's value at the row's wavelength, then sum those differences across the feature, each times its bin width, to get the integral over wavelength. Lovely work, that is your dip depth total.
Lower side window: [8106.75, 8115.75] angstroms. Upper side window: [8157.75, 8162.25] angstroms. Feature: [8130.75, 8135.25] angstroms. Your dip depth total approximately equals -4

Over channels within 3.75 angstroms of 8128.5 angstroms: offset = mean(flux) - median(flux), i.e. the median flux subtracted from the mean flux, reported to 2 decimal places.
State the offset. 0.17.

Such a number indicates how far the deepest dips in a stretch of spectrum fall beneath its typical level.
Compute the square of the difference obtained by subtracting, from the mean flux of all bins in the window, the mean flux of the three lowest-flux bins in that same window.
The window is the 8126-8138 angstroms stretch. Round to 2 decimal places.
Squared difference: 0.61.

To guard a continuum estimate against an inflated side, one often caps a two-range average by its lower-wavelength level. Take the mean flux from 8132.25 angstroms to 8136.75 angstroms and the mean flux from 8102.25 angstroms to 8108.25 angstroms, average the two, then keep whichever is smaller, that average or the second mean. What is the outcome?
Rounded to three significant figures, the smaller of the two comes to 17.7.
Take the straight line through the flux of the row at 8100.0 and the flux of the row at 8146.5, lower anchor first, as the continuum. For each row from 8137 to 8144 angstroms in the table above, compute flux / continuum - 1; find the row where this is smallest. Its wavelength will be 8140.5 angstroms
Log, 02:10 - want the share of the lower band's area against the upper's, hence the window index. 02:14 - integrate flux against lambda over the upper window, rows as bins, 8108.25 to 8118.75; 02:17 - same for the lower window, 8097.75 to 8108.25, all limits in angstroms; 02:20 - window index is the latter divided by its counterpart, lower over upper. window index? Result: 1.00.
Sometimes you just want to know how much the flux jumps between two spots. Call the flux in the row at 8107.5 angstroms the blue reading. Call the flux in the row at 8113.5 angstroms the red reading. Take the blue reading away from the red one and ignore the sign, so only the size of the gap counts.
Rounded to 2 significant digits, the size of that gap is 1.6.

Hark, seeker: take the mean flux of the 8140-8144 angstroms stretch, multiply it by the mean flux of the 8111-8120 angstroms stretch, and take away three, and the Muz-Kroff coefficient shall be 297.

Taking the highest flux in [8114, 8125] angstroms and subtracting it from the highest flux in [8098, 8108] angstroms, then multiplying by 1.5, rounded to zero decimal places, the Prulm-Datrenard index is 1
